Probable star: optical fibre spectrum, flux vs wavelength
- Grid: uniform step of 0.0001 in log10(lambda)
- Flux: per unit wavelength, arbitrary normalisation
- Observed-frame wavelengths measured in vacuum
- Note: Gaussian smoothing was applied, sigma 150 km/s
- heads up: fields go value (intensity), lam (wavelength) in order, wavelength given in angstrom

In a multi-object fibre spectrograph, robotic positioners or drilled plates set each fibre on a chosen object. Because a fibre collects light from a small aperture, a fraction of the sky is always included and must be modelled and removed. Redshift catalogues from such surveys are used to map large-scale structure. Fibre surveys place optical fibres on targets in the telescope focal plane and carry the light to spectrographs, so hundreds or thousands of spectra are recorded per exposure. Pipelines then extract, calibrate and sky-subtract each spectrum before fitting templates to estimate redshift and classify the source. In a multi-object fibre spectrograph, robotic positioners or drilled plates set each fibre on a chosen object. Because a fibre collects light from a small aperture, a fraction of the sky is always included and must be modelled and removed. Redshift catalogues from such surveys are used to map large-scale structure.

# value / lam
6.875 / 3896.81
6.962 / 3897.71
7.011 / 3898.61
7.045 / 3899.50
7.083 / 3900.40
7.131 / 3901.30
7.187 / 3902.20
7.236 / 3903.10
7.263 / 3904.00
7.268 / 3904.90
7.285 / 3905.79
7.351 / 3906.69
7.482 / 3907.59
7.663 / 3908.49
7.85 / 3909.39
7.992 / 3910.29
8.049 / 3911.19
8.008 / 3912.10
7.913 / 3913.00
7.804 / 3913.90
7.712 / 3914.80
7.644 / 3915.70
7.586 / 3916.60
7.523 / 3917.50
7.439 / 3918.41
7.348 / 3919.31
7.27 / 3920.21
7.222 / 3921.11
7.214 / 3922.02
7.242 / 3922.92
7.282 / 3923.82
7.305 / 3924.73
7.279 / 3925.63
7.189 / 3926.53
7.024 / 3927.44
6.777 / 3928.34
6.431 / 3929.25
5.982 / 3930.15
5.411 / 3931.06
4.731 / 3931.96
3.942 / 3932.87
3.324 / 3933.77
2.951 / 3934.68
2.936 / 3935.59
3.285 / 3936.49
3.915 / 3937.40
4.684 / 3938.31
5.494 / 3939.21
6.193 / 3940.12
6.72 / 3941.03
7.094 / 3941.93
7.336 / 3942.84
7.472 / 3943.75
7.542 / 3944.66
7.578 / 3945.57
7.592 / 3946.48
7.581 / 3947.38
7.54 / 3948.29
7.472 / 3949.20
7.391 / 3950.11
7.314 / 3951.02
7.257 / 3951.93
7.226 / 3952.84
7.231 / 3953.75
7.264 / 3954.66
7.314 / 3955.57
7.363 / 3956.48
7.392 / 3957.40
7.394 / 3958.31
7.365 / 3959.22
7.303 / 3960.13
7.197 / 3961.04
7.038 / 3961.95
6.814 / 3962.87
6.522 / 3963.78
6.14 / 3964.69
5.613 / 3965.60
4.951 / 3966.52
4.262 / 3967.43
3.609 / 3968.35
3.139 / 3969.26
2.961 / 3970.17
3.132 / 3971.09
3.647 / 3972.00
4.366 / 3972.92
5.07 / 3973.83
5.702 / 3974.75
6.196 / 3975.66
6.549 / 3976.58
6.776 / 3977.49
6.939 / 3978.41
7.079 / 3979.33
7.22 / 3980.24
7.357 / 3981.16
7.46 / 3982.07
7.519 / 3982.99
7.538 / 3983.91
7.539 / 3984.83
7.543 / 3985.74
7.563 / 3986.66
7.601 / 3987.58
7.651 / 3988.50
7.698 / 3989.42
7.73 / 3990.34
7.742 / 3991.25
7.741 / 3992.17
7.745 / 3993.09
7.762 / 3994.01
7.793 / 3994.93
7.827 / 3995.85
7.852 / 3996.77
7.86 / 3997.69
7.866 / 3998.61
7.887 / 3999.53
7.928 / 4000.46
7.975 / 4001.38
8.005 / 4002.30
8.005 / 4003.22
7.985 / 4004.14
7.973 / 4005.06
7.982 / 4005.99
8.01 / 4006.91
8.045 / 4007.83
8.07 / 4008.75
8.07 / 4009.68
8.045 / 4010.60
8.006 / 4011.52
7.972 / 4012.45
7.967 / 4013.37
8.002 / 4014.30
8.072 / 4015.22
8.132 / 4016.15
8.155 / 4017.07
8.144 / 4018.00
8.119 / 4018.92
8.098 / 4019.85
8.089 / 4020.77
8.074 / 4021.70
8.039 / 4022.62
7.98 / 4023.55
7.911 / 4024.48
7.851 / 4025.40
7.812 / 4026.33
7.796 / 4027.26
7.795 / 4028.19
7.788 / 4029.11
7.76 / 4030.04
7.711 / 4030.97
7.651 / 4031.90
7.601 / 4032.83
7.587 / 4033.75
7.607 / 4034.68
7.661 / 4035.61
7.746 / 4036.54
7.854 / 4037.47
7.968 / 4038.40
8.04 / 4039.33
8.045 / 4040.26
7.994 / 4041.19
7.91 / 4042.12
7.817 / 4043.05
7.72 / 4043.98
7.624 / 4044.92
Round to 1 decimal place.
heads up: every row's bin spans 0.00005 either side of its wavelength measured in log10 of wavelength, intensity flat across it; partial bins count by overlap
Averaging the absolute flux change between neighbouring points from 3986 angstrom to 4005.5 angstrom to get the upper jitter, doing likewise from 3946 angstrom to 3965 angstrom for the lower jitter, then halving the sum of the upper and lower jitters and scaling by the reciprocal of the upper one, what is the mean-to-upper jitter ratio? 2.4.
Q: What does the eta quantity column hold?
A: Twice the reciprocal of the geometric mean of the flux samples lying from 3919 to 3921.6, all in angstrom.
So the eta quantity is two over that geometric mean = 0.275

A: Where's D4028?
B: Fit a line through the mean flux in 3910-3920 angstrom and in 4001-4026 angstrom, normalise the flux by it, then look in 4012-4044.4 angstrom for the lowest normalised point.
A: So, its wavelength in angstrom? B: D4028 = 4033.75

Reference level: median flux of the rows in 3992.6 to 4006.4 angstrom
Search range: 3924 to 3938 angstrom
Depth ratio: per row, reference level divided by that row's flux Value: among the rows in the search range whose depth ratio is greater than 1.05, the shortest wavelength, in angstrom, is 3924.73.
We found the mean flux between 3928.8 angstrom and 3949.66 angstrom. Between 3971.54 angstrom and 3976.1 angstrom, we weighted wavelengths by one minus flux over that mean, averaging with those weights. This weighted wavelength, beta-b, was 3972.4 angstrom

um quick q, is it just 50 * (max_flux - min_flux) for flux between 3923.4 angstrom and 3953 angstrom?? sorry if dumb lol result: 233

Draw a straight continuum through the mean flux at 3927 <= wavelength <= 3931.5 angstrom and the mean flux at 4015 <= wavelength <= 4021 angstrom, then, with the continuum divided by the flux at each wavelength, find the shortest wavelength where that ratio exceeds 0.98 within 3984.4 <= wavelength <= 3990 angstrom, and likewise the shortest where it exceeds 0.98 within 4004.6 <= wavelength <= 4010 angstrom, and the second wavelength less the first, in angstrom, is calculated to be 20.2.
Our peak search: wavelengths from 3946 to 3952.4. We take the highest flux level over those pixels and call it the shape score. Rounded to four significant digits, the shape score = 7.592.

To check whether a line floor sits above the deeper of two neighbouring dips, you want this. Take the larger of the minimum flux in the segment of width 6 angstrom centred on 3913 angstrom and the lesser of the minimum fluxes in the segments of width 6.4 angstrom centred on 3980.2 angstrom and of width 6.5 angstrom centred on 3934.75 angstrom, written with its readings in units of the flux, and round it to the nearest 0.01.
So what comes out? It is 7.64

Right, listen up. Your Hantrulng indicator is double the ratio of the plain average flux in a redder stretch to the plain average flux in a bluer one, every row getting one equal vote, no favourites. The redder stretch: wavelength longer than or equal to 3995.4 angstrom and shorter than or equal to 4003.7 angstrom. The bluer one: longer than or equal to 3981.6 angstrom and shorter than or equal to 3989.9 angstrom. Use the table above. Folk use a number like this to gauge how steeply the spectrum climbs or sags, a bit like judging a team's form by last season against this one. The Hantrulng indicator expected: 2.1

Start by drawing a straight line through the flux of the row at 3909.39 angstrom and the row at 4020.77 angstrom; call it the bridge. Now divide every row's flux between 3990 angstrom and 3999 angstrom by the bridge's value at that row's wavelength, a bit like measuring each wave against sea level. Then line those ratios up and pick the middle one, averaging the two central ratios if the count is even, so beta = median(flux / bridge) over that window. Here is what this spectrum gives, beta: 0.97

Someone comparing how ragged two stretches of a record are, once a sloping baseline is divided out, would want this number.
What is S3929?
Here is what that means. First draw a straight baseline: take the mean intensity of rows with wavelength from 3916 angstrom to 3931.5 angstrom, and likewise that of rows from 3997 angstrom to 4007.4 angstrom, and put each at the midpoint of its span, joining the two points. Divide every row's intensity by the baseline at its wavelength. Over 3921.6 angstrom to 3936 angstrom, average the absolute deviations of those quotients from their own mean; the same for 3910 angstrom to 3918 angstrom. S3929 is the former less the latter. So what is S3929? 0.18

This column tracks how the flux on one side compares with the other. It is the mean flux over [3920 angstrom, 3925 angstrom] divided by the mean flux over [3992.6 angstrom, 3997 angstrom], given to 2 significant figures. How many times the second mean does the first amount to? 0.93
